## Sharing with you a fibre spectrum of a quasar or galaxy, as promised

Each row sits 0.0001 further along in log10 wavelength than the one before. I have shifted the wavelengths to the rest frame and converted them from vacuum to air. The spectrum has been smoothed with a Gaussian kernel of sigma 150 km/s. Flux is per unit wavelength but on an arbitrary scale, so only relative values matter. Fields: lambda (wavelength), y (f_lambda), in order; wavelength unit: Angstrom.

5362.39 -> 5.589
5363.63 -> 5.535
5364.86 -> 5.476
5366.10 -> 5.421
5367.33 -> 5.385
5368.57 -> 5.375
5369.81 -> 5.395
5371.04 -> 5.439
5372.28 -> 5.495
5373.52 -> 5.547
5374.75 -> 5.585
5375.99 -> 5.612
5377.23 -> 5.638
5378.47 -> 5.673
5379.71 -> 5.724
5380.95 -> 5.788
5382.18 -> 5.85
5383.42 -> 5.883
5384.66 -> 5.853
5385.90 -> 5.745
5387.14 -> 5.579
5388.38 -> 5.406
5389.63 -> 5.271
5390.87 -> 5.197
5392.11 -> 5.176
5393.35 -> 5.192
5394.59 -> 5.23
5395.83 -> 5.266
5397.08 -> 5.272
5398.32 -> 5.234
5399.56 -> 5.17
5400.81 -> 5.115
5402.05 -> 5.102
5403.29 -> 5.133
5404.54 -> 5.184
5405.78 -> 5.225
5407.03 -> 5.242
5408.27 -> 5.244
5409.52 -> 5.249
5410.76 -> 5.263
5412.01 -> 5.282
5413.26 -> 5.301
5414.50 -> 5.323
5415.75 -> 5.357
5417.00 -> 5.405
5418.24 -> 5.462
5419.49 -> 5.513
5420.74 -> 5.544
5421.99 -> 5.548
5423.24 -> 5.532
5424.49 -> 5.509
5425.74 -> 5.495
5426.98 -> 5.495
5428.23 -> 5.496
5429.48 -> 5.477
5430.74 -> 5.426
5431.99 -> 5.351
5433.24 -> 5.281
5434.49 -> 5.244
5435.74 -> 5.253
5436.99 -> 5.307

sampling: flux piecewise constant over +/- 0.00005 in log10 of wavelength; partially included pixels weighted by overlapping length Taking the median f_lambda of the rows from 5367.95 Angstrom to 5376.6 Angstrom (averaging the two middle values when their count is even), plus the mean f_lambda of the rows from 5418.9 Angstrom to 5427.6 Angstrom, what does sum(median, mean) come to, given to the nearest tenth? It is 11.0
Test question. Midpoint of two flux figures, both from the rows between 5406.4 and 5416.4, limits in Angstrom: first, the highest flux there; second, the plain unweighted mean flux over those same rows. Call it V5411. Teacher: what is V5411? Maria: 5.32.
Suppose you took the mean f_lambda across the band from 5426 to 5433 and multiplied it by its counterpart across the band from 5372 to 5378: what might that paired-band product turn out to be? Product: 30.4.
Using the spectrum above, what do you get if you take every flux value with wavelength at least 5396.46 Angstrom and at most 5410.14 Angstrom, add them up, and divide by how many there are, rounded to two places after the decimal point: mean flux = 5.20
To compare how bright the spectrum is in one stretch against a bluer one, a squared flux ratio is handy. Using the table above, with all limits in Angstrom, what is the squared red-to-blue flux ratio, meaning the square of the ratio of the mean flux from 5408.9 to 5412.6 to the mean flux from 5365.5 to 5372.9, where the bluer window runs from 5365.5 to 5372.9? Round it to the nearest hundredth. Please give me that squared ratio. 0.94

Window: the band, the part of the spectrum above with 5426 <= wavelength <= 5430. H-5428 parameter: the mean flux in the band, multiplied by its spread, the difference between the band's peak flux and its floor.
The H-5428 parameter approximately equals 0.10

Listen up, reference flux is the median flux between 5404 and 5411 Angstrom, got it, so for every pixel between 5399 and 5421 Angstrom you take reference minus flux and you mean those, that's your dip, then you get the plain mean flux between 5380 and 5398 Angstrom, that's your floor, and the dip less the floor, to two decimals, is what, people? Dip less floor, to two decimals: -5.52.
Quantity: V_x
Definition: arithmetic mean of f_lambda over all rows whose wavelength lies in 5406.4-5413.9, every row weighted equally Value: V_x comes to 5.26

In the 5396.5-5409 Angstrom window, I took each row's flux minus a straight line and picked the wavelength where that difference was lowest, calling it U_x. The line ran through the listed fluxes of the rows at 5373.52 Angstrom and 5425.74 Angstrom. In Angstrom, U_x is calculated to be 5402.05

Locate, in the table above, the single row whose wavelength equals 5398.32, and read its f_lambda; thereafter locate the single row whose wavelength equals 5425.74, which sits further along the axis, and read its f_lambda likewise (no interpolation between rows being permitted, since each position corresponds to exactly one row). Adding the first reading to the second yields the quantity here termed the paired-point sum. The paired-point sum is 10.7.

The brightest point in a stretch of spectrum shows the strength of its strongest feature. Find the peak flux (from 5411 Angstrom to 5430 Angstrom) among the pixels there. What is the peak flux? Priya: 5.548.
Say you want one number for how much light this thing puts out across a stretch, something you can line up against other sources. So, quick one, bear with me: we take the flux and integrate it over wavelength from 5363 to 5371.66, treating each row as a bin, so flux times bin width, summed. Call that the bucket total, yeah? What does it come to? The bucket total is 47.0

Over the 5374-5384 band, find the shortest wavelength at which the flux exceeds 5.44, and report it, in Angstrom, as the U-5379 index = 5374.75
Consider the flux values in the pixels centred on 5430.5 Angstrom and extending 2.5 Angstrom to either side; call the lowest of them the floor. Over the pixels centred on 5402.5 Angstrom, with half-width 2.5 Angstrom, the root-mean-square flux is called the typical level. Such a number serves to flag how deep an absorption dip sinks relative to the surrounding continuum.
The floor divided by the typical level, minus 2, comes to -0.96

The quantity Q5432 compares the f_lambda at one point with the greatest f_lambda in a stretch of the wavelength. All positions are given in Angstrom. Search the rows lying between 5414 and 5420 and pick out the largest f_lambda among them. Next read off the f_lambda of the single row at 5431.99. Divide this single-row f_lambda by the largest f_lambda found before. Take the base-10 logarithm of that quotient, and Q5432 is -0.013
